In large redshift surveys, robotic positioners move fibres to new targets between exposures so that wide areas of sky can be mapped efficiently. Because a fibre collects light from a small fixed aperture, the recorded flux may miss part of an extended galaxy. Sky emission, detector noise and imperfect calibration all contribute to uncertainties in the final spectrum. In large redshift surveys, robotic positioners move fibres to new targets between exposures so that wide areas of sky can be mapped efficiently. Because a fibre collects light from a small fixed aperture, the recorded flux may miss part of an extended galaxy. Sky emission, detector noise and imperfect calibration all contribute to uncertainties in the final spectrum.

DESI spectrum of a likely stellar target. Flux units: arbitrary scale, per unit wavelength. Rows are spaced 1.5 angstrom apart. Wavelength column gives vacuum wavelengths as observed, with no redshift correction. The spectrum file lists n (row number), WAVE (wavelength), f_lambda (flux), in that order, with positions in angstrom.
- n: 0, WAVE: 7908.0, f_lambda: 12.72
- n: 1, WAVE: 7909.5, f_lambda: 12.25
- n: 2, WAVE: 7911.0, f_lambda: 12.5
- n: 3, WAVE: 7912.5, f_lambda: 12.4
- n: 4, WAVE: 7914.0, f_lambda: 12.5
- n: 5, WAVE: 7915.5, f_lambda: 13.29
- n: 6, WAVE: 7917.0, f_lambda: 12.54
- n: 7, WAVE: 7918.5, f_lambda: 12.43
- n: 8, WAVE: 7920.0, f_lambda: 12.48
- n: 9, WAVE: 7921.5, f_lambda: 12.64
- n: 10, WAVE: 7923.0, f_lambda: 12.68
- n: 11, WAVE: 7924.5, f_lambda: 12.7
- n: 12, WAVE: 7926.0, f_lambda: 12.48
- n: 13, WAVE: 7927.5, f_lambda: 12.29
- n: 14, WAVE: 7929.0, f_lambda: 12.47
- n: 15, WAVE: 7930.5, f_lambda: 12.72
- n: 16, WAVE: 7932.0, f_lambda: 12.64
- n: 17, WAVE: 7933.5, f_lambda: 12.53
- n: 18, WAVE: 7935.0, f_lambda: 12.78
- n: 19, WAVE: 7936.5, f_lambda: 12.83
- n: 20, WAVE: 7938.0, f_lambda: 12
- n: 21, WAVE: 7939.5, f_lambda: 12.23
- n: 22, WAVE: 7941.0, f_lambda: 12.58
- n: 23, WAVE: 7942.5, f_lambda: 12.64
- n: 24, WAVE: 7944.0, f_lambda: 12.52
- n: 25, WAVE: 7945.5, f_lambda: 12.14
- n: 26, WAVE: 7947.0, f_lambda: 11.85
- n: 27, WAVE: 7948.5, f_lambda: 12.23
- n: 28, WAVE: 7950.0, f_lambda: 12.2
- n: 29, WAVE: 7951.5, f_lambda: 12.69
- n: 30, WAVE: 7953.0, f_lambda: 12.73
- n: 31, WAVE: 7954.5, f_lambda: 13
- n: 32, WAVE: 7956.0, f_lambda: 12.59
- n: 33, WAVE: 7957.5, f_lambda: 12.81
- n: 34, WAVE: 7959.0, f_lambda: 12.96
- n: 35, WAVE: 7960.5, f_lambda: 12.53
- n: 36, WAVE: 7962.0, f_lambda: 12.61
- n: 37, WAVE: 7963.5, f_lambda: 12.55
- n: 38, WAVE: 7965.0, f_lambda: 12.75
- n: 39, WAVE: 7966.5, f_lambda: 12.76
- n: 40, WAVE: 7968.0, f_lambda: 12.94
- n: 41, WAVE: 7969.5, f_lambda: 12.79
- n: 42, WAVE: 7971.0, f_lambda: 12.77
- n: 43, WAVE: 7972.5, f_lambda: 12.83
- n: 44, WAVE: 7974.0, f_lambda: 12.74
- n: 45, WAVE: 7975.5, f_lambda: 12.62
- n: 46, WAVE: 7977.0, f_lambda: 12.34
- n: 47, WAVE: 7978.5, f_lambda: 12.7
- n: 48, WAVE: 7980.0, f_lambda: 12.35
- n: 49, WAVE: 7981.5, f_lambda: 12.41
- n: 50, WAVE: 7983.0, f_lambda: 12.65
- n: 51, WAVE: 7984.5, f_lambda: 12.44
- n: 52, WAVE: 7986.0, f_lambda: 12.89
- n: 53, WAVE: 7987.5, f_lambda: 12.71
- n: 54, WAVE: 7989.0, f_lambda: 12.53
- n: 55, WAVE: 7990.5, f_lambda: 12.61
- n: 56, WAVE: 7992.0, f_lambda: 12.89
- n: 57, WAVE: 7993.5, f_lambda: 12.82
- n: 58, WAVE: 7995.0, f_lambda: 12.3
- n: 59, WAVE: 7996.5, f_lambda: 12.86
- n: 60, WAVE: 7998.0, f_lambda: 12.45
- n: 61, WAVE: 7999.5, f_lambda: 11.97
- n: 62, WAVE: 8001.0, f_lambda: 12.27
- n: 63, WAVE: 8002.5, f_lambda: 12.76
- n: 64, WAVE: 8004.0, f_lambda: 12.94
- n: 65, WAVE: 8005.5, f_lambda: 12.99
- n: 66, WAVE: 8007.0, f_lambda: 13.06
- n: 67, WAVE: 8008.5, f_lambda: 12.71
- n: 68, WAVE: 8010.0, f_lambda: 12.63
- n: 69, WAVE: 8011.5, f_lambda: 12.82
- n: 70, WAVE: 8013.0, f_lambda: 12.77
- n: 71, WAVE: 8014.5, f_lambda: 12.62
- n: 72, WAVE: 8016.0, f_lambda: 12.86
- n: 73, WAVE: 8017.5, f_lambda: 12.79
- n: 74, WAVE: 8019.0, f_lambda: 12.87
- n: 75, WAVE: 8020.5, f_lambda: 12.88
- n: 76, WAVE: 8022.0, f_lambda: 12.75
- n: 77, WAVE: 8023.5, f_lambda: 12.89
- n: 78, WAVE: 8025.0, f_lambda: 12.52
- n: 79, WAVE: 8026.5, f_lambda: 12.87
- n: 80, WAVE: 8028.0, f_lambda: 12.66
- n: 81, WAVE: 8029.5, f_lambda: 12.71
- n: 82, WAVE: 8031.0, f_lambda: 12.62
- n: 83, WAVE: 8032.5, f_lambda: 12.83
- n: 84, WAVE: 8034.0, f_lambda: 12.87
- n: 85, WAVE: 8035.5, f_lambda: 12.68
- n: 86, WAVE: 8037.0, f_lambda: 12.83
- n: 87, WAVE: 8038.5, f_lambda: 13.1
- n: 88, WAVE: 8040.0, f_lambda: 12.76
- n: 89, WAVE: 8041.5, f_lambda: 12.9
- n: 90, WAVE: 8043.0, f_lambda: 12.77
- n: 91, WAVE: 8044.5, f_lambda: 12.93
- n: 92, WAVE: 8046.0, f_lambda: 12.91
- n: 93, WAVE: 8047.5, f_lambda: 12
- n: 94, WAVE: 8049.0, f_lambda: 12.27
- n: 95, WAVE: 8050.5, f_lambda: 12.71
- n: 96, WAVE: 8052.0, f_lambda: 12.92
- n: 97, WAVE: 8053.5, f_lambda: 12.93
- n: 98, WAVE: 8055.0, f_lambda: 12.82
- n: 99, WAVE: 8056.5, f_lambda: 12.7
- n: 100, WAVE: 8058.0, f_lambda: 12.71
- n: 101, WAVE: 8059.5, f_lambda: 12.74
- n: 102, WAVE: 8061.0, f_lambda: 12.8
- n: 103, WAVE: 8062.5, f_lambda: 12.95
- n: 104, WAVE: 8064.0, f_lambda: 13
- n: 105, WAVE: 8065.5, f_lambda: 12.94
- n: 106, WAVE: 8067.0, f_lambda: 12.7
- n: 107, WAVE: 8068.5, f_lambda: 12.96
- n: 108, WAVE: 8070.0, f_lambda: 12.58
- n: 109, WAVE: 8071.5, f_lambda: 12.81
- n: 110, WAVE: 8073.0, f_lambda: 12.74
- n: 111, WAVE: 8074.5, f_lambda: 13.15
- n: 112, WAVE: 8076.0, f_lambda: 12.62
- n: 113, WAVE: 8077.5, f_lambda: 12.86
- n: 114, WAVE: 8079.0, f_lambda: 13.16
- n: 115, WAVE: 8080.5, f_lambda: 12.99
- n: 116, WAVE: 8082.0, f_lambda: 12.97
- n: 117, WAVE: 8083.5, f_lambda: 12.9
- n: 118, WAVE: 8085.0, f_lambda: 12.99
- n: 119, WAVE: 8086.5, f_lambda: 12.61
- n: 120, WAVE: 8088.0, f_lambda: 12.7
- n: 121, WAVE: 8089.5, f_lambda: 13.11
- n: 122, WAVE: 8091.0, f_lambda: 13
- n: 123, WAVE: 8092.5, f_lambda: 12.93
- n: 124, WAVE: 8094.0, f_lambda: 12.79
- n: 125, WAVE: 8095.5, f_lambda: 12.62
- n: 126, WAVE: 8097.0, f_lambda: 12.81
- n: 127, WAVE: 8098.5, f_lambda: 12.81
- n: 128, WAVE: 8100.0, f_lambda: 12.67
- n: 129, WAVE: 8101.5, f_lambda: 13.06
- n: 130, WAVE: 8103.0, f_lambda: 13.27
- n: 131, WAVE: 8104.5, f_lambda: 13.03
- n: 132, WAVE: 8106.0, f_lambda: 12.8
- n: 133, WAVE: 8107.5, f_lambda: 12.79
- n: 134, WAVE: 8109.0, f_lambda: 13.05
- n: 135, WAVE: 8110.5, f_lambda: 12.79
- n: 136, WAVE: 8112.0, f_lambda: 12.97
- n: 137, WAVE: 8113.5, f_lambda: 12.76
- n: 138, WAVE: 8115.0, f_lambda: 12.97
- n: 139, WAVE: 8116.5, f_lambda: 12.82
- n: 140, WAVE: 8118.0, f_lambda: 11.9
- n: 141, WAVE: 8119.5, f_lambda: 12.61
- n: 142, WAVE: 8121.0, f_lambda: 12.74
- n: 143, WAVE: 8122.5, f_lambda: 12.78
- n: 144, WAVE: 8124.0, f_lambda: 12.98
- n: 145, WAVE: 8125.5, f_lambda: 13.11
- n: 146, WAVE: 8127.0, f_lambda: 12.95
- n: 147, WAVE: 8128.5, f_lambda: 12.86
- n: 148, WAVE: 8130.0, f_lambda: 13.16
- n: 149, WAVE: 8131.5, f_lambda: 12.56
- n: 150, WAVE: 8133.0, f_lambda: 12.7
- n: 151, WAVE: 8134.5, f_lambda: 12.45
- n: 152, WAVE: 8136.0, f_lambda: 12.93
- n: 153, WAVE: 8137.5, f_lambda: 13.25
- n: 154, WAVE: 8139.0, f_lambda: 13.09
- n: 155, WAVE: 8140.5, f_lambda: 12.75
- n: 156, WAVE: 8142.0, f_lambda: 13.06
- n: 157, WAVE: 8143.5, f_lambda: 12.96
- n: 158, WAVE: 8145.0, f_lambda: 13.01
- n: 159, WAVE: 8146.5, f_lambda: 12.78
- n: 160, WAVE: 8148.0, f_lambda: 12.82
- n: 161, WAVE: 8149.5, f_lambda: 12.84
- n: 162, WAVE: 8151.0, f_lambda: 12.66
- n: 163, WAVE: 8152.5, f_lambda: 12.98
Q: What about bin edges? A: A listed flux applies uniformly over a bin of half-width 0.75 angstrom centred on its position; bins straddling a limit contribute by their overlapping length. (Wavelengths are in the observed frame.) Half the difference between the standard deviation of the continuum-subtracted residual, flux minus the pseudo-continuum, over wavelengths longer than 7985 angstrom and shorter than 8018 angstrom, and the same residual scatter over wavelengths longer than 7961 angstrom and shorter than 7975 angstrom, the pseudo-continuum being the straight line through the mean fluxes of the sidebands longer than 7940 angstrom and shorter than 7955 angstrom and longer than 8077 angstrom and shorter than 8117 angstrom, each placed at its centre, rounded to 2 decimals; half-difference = 0.07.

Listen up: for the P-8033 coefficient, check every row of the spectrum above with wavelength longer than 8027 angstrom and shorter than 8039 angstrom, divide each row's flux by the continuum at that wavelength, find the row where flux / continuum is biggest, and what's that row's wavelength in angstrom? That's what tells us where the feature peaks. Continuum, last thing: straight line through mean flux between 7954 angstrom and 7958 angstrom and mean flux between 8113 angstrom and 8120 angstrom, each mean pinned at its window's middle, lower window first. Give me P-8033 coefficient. 8038.5 angstrom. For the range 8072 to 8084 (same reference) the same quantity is 8079.0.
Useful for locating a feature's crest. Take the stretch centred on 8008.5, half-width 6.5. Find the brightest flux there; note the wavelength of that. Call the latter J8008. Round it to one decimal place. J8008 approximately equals 8007.0 angstrom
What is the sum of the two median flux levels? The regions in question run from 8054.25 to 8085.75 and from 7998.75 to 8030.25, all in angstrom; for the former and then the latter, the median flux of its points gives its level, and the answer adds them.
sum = 25.6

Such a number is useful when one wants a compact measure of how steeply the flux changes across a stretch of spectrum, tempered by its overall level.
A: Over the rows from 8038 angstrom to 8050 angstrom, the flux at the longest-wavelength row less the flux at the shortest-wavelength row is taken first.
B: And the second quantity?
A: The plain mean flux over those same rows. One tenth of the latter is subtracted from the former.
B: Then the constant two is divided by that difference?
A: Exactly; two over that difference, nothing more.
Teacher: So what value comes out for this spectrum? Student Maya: -0.95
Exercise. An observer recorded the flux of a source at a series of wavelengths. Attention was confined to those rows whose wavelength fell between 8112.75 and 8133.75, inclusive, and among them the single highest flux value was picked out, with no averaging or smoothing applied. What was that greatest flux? 13.16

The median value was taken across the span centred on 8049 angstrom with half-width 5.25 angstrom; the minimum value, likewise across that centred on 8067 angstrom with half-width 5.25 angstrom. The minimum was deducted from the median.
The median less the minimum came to 0.33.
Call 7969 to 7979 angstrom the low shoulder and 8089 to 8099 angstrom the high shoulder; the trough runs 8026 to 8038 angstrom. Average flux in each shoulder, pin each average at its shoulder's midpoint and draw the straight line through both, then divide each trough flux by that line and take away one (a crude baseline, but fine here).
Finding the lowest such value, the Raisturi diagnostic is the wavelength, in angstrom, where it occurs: 8031.0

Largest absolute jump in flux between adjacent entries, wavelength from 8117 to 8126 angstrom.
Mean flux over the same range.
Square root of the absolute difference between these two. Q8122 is 3.46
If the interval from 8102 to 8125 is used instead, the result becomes 3.45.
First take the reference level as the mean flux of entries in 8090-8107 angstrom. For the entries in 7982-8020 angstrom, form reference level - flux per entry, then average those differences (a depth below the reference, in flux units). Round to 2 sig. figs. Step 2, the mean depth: 0.20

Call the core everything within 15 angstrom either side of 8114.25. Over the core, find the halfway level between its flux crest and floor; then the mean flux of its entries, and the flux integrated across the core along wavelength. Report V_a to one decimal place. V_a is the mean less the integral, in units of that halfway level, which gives -29.6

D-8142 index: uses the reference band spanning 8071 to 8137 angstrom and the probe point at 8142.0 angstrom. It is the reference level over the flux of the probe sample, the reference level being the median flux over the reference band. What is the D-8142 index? 0.983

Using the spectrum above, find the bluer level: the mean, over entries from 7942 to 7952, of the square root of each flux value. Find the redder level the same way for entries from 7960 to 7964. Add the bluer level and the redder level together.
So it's 7.05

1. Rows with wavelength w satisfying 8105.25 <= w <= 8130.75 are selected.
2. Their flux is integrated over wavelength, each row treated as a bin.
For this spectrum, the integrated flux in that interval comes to 327.1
